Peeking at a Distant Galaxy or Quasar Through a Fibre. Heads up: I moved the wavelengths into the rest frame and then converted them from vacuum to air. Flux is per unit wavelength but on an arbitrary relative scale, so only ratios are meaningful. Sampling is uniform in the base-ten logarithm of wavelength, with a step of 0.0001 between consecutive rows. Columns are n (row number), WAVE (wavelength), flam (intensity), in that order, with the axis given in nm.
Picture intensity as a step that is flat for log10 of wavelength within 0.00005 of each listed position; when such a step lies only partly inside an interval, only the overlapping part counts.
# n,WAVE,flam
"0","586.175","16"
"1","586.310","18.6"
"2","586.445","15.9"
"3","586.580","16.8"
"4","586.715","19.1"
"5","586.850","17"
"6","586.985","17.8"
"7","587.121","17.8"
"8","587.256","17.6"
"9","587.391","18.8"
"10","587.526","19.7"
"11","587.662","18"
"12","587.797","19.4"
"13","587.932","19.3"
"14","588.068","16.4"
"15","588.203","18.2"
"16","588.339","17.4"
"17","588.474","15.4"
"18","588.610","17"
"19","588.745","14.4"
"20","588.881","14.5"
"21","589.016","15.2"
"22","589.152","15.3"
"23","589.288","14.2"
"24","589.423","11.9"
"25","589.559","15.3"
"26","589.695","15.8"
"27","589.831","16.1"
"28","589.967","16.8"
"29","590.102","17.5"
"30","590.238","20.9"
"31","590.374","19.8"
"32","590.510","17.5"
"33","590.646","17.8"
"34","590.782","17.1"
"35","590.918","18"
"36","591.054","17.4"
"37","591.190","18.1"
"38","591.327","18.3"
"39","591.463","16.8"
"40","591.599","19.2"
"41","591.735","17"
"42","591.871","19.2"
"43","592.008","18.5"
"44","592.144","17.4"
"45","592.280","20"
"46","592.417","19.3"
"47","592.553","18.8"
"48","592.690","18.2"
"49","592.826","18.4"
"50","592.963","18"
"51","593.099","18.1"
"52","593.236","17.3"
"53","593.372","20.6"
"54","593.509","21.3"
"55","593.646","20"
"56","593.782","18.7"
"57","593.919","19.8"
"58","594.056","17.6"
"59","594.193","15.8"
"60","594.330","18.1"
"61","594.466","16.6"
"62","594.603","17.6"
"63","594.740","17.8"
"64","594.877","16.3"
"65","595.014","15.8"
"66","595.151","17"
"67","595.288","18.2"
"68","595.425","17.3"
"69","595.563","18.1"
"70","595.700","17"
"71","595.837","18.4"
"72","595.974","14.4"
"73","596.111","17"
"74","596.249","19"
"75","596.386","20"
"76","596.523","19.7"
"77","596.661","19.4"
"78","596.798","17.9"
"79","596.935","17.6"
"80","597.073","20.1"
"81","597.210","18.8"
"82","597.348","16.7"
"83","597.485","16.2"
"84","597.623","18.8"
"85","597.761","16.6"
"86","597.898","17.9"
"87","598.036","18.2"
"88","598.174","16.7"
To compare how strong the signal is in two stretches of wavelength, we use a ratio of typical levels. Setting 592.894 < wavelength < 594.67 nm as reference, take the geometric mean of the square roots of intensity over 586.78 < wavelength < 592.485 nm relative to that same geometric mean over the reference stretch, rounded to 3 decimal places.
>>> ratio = 0.970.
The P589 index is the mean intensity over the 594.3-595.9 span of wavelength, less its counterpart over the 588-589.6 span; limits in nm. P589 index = 1.9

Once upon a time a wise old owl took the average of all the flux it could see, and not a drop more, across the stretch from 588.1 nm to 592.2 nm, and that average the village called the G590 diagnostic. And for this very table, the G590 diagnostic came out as 16.9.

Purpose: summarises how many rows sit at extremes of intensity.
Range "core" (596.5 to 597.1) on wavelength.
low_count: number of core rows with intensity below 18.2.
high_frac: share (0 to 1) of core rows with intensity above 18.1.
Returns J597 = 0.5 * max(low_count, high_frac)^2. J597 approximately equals 2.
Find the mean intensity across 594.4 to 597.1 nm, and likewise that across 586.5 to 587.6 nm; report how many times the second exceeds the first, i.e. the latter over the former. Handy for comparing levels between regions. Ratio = 1.02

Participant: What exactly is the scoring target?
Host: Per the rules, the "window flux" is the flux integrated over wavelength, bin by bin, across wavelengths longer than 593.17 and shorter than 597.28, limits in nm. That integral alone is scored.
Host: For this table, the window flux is 74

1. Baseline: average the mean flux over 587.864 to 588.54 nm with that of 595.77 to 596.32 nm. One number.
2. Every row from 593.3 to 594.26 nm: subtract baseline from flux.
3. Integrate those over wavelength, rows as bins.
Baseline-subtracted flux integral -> 1.8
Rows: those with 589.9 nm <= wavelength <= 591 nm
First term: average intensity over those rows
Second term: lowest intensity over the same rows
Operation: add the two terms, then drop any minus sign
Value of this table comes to 35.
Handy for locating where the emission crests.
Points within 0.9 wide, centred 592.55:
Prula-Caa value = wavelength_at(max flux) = 592.280 nm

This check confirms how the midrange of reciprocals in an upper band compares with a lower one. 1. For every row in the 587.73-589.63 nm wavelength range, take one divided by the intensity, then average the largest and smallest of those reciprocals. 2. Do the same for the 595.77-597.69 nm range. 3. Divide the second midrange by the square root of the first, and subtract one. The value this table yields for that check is -0.771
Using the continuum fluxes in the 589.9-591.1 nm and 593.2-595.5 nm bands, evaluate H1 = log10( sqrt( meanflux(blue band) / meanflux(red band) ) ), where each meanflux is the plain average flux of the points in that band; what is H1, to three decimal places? 0.001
